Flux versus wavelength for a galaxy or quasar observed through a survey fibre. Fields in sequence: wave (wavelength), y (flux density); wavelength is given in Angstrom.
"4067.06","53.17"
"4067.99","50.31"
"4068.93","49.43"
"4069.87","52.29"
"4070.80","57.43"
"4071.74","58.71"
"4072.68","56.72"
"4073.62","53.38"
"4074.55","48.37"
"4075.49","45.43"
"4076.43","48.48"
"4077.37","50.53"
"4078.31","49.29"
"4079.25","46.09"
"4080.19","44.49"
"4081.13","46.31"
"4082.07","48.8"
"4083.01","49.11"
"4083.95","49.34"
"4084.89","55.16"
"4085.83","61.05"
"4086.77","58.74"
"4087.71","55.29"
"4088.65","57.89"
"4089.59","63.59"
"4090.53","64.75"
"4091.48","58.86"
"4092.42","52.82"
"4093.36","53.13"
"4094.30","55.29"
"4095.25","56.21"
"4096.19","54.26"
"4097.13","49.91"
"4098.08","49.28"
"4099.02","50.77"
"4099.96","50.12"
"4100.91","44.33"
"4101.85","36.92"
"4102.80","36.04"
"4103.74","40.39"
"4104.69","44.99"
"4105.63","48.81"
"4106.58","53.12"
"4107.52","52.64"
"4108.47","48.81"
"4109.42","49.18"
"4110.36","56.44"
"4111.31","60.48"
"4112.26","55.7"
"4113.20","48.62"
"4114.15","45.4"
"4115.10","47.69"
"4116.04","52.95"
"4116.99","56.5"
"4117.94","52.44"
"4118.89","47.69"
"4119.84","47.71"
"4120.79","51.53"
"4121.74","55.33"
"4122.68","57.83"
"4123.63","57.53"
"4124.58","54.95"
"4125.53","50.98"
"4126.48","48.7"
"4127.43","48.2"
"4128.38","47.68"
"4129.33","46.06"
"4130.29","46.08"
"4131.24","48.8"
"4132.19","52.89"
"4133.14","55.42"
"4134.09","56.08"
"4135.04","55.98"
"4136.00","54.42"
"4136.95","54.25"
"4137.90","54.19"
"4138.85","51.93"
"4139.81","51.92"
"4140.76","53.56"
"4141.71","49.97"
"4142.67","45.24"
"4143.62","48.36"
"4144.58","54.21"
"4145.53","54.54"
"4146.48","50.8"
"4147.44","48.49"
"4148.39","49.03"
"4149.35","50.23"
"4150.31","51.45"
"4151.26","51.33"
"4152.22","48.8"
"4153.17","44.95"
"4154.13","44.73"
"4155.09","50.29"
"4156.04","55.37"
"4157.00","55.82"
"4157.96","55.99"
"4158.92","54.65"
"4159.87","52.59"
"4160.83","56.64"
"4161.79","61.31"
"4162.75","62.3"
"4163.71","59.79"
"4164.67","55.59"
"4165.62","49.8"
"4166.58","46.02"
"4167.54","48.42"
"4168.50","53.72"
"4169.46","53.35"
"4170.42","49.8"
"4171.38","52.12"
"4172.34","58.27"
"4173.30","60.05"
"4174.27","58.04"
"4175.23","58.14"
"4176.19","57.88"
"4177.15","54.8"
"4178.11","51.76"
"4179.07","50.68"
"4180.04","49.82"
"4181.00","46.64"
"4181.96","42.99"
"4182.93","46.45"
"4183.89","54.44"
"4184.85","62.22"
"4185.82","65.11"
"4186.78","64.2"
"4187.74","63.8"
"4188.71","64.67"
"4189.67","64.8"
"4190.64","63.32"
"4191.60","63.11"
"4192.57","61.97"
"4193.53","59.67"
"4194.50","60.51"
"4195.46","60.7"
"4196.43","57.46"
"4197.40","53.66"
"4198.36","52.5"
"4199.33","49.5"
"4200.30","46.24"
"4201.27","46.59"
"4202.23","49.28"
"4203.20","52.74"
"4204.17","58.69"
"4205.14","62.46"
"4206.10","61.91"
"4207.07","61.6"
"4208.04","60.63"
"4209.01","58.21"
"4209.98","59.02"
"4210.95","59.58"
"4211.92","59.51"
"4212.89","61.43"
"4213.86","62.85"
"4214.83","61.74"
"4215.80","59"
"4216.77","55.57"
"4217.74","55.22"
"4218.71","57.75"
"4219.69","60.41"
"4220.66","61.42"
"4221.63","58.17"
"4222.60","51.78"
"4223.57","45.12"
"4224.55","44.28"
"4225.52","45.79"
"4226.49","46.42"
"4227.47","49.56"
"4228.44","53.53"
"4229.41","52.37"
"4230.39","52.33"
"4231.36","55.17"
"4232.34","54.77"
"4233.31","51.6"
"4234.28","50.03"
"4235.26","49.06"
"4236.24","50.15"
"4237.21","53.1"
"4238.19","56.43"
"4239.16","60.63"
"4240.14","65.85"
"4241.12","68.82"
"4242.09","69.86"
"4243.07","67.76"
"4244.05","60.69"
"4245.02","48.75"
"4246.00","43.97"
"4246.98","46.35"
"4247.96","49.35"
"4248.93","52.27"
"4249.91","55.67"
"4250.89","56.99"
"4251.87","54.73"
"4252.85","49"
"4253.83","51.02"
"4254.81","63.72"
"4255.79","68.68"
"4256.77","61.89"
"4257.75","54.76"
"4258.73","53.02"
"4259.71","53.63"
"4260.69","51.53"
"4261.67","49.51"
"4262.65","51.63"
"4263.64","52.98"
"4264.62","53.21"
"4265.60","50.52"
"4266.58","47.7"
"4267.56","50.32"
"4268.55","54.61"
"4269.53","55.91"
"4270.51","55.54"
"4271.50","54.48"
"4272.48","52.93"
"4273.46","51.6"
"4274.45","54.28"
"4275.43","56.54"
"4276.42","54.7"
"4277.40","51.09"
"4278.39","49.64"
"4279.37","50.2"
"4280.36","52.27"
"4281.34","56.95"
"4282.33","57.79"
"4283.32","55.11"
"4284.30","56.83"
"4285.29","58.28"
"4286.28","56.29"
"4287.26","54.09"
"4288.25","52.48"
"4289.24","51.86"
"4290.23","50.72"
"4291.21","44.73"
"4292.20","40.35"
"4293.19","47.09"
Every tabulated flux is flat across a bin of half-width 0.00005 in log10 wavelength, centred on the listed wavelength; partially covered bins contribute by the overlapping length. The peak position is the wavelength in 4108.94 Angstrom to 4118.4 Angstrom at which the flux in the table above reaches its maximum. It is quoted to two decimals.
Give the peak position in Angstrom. 4111.31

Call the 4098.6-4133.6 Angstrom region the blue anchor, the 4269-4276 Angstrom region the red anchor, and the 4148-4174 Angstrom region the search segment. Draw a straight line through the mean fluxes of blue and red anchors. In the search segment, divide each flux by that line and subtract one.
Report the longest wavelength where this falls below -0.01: 4170.42 Angstrom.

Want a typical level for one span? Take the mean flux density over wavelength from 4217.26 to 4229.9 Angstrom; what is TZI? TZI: 52.4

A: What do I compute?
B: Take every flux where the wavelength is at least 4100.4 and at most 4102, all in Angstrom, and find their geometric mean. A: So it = 40.5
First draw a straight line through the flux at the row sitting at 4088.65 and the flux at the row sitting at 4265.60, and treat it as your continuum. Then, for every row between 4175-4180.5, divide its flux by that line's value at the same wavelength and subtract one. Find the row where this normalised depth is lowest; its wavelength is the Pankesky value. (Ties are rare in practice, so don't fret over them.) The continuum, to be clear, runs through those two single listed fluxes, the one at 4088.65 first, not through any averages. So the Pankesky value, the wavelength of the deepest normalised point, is 4180.04 Angstrom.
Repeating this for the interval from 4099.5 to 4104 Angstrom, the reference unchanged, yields 4102.80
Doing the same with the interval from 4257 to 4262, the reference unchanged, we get 4261.67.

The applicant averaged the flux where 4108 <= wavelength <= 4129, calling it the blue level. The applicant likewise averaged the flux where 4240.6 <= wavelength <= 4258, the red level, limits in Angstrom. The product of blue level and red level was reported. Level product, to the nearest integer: 2955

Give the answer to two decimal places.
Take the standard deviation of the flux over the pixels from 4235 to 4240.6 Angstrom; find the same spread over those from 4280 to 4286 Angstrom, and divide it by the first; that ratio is 0.34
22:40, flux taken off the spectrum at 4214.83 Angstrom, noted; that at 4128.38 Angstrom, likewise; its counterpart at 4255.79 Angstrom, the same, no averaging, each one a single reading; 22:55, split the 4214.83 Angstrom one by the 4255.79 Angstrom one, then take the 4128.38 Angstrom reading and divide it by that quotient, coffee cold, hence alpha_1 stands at 53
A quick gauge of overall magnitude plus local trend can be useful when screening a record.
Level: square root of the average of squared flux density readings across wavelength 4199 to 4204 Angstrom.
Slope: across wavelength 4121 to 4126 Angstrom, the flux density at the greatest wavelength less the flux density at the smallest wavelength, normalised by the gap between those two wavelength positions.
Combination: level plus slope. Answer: 47.8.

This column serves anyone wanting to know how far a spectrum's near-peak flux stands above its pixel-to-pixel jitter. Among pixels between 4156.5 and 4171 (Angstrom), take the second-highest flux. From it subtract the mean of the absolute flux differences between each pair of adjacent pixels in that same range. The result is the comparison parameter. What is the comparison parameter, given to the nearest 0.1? 58.4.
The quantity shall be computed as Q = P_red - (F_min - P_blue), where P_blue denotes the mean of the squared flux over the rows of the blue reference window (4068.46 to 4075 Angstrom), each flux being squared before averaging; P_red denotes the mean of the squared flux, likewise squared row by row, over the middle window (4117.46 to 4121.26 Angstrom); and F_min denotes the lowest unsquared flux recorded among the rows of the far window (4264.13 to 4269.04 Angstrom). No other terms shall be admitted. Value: 5345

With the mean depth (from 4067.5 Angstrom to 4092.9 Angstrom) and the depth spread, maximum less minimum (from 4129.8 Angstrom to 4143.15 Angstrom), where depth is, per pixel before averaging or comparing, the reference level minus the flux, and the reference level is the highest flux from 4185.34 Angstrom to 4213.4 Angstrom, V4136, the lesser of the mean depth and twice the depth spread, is 12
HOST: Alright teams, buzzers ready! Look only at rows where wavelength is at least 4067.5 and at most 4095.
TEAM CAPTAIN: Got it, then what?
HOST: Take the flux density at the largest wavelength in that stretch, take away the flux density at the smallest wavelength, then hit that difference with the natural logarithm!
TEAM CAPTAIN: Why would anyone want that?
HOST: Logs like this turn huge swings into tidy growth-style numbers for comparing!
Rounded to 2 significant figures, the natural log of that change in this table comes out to 1.6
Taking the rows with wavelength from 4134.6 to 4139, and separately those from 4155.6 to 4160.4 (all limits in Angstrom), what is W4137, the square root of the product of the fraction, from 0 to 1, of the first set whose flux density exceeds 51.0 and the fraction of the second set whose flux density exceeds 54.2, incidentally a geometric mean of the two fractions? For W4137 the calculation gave 0.89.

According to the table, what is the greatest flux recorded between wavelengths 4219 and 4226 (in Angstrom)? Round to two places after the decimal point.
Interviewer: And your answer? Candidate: 61.42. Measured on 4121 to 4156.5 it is 57.83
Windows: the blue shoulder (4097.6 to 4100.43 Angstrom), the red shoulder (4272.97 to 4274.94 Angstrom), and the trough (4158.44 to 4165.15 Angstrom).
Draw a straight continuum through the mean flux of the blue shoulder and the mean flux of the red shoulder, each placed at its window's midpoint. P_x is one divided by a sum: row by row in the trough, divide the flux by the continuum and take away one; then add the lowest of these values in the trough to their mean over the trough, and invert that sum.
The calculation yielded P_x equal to 6.4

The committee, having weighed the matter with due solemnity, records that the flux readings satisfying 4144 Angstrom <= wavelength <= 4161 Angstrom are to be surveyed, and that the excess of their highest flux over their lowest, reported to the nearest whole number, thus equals 12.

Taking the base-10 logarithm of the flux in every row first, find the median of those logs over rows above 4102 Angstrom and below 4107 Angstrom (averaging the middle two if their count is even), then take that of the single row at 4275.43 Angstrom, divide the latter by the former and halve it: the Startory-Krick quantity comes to 0.53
